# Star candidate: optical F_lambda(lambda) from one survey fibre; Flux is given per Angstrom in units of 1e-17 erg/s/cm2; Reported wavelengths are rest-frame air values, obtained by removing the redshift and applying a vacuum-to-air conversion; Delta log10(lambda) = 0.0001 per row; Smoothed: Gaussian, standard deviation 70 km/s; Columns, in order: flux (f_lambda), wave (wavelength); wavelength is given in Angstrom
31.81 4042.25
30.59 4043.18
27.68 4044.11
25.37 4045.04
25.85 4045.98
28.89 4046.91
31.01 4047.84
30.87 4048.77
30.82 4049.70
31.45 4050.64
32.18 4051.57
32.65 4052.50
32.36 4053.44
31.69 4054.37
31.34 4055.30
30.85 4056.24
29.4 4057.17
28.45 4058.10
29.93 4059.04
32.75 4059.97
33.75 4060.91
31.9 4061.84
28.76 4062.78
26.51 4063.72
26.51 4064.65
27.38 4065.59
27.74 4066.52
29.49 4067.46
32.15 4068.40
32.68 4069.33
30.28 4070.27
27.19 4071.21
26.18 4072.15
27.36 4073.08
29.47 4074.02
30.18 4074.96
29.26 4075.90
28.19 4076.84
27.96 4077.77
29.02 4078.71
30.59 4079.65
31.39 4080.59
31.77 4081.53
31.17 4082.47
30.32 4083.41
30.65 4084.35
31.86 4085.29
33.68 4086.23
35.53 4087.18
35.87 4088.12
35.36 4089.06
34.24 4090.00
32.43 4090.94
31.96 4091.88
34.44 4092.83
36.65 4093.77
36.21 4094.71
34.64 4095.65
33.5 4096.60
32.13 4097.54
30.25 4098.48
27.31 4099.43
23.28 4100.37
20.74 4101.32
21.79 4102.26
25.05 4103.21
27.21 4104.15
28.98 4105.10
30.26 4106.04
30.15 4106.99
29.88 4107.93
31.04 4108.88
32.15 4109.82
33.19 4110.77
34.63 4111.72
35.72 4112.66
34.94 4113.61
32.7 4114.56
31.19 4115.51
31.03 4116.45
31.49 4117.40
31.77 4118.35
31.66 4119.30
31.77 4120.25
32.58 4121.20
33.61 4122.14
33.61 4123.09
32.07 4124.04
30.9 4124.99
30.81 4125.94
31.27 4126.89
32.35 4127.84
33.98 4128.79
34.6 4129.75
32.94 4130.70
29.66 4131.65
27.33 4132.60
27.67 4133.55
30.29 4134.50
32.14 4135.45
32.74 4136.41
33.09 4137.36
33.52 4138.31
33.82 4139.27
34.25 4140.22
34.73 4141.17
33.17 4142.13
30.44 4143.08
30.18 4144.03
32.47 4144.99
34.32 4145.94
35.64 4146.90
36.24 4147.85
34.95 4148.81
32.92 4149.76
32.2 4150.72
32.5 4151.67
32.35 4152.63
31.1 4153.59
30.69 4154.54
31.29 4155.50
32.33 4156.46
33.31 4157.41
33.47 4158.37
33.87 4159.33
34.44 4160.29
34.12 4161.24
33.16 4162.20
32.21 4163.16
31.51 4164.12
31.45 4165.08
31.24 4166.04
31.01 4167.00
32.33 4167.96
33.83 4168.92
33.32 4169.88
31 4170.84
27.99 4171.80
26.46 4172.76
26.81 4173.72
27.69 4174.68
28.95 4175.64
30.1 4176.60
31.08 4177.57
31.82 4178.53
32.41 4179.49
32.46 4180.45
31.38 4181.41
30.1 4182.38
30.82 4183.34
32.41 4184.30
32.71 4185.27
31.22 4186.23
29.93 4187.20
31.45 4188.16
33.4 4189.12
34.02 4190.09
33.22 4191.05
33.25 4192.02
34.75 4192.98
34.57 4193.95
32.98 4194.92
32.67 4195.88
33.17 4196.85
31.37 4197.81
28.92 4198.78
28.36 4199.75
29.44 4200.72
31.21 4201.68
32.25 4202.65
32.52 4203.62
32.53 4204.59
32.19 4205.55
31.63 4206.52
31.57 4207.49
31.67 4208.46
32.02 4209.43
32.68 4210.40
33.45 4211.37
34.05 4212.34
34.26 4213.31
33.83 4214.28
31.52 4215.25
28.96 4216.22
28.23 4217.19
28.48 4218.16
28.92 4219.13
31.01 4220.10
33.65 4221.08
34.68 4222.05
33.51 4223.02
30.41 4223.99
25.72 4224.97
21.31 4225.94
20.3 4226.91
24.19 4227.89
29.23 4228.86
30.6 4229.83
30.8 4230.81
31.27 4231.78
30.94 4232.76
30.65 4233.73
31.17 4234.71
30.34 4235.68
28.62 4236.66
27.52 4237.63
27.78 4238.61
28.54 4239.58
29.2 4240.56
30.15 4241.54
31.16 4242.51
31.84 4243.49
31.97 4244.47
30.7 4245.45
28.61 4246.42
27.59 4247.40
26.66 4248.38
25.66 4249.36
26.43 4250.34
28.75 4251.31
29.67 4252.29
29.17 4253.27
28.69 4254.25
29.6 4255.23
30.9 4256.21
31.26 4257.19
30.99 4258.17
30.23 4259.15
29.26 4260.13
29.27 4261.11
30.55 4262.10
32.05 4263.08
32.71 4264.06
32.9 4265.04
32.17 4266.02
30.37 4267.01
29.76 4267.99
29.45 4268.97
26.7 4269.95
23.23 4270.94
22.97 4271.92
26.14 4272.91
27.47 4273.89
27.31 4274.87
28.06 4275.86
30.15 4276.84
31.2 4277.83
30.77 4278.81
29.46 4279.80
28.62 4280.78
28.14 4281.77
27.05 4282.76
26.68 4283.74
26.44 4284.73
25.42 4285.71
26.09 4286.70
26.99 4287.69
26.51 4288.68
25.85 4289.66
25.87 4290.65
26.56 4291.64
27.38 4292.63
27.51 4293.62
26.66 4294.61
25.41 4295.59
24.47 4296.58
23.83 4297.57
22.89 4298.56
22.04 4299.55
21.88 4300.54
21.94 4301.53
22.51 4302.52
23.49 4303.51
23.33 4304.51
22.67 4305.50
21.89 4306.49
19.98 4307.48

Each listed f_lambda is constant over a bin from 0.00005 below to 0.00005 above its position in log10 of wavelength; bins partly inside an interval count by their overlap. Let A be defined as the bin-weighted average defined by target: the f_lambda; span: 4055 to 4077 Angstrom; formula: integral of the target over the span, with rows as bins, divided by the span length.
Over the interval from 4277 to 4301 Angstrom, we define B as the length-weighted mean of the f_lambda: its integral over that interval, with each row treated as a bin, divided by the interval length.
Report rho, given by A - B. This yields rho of 3.0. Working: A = 29.5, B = 26.5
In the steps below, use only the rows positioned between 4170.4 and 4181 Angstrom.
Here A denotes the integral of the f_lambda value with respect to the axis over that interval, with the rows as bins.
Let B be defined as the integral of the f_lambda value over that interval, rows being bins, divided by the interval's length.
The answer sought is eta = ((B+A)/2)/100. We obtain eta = 1.72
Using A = 315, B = 29.7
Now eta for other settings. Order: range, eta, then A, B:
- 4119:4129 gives 1.77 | 322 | 32.2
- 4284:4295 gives 1.59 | 291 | 26.5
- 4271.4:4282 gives 1.64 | 299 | 28.2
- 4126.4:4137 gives 1.82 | 332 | 31.4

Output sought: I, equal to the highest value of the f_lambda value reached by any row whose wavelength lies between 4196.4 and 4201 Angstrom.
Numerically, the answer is 33.17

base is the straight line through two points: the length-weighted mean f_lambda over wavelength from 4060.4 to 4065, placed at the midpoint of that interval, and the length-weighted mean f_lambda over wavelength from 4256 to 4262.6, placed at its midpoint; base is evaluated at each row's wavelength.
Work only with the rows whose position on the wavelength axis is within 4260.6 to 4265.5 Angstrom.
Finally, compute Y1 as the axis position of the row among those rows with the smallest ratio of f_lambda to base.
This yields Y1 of 4261.11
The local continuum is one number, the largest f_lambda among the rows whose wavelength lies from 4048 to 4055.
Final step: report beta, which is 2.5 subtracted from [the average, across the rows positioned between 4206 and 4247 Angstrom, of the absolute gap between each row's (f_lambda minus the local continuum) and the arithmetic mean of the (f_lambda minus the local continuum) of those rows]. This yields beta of -0.26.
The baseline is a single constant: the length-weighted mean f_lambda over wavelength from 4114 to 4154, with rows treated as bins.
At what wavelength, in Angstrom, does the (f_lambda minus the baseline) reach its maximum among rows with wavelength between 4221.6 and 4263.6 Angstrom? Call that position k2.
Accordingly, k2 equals 4222.05 Angstrom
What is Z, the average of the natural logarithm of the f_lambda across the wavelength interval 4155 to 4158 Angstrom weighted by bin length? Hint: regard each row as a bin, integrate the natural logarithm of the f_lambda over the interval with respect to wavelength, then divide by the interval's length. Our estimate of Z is 3.47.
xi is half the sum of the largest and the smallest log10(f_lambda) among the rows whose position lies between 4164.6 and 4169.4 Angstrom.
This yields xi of 1.51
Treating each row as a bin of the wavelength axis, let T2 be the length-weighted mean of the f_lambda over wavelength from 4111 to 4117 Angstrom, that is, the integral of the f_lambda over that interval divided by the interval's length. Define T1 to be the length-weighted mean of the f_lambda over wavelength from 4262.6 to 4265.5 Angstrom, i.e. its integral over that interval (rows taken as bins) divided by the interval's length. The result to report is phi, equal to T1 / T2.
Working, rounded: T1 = 33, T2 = 33.3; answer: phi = 0.98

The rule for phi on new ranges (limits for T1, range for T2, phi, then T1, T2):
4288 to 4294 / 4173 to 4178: 0.92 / 27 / 28.8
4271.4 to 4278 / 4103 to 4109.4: 0.94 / 27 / 29.2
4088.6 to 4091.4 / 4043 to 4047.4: 1.24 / 34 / 27.5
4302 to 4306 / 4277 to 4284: 0.79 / 23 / 29.0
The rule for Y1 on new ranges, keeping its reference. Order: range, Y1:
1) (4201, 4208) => 4201.68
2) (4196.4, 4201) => 4199.75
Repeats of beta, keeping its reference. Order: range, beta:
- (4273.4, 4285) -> -1.17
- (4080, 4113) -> 0.44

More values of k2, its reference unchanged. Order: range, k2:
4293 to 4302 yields 4293.62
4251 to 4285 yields 4265.04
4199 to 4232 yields 4222.05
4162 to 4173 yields 4168.92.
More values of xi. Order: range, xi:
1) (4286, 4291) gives 1.42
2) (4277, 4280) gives 1.48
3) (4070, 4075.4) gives 1.45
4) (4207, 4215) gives 1.52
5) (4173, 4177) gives 1.45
